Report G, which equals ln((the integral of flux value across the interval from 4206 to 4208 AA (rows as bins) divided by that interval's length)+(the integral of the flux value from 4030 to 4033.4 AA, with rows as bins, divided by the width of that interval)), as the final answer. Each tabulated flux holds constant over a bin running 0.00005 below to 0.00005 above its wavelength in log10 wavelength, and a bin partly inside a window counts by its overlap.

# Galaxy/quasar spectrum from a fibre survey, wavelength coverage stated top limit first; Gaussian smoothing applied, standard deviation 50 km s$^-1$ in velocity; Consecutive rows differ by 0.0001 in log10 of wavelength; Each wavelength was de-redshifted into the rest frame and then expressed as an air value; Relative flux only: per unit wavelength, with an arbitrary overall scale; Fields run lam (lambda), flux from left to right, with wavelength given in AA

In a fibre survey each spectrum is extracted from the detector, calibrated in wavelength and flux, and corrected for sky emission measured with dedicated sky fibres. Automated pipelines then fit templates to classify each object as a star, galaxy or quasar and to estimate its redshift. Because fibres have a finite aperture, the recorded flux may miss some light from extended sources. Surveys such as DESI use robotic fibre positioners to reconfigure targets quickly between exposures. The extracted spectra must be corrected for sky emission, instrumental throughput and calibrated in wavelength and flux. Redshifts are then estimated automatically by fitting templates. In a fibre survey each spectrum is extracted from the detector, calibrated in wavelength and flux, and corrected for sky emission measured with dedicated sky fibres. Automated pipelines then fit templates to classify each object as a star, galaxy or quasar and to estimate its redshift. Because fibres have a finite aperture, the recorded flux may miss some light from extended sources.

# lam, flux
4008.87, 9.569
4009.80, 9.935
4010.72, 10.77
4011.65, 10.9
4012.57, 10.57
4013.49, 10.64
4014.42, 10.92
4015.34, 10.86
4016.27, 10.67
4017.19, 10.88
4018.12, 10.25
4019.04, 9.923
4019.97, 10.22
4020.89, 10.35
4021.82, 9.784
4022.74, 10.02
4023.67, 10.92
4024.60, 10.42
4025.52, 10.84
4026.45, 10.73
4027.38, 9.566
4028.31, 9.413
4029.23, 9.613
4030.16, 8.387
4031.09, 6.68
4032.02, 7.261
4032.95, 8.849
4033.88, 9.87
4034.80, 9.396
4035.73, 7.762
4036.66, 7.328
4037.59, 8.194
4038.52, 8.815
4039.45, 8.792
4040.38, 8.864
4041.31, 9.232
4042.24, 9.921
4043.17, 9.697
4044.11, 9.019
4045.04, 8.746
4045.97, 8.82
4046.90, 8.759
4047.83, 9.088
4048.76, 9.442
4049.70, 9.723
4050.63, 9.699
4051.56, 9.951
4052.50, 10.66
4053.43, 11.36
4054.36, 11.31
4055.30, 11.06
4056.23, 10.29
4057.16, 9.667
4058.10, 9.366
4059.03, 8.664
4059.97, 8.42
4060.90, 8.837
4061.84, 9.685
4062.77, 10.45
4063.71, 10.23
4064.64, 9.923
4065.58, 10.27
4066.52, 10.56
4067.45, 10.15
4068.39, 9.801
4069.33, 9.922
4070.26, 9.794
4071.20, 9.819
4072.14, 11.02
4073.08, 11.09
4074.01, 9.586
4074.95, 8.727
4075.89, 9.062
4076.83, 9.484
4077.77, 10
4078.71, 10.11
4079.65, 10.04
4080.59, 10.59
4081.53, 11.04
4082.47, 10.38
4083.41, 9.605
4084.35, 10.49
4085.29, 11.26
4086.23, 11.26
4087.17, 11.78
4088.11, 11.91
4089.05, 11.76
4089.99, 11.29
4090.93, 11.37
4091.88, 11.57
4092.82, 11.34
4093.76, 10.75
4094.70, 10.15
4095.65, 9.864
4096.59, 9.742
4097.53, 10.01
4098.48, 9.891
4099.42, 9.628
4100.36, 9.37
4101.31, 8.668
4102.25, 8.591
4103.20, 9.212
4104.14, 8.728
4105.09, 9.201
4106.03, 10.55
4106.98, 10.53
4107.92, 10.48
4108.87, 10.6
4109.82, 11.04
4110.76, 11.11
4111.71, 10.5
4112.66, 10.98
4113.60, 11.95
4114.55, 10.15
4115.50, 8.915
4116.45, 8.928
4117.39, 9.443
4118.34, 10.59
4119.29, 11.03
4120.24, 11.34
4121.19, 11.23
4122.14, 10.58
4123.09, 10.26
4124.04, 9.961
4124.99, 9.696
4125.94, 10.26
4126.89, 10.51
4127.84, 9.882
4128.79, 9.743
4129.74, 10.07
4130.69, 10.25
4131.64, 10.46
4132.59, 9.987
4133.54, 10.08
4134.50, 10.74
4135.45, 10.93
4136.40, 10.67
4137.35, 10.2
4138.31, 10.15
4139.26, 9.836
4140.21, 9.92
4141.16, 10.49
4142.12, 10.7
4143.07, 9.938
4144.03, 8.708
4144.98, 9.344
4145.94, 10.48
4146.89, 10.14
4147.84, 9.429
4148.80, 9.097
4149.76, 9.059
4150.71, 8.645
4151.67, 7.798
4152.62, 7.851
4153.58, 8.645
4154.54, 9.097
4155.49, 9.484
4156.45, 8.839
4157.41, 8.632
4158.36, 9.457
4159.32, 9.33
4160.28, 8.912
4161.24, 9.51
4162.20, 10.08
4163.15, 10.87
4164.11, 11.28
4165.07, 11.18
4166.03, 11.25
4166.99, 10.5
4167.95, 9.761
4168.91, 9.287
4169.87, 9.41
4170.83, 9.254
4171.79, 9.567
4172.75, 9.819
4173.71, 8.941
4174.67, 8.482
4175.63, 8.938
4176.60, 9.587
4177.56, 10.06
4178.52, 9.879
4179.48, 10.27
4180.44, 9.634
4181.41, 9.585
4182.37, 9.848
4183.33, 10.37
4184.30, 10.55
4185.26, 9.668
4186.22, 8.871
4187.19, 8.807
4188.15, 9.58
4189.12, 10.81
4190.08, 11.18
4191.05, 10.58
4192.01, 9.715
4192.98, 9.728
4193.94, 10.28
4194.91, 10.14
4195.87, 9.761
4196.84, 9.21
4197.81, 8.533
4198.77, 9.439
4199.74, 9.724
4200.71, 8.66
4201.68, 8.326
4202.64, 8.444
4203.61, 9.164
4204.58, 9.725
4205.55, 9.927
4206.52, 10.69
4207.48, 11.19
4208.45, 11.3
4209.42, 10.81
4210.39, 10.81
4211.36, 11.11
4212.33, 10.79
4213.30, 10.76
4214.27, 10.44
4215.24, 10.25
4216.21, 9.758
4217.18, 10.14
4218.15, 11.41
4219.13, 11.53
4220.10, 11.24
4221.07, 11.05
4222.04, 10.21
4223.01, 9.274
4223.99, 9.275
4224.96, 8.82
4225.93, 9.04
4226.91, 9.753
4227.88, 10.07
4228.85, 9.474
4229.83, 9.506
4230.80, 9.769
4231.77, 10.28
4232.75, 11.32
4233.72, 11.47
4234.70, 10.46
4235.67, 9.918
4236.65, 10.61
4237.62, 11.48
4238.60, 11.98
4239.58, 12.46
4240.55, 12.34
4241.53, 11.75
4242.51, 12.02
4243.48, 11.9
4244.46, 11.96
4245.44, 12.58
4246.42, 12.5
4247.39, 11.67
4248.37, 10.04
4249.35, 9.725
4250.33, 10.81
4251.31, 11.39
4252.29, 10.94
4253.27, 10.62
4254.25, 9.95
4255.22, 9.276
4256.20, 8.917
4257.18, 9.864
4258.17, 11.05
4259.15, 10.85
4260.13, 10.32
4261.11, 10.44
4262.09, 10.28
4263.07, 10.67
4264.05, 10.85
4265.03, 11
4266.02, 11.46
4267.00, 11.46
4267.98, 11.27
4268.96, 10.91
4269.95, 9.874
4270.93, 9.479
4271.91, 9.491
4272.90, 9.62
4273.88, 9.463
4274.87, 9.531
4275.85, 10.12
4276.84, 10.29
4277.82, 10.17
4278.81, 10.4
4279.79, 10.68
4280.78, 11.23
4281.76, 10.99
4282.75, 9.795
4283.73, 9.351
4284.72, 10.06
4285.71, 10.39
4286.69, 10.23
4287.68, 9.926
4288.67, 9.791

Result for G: 2.928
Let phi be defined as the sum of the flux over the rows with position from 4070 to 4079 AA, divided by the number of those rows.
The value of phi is 9.9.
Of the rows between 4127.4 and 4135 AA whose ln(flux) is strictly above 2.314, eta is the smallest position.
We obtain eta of 4130.69 AA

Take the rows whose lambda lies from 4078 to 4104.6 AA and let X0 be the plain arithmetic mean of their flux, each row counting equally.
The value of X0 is 10.37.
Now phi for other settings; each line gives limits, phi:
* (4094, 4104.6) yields 9.4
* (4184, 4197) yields 9.9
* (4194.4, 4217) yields 10.0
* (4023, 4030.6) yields 10.0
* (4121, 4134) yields 10.2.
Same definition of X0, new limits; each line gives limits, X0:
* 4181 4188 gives 9.67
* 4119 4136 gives 10.39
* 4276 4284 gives 10.36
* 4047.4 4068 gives 9.95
